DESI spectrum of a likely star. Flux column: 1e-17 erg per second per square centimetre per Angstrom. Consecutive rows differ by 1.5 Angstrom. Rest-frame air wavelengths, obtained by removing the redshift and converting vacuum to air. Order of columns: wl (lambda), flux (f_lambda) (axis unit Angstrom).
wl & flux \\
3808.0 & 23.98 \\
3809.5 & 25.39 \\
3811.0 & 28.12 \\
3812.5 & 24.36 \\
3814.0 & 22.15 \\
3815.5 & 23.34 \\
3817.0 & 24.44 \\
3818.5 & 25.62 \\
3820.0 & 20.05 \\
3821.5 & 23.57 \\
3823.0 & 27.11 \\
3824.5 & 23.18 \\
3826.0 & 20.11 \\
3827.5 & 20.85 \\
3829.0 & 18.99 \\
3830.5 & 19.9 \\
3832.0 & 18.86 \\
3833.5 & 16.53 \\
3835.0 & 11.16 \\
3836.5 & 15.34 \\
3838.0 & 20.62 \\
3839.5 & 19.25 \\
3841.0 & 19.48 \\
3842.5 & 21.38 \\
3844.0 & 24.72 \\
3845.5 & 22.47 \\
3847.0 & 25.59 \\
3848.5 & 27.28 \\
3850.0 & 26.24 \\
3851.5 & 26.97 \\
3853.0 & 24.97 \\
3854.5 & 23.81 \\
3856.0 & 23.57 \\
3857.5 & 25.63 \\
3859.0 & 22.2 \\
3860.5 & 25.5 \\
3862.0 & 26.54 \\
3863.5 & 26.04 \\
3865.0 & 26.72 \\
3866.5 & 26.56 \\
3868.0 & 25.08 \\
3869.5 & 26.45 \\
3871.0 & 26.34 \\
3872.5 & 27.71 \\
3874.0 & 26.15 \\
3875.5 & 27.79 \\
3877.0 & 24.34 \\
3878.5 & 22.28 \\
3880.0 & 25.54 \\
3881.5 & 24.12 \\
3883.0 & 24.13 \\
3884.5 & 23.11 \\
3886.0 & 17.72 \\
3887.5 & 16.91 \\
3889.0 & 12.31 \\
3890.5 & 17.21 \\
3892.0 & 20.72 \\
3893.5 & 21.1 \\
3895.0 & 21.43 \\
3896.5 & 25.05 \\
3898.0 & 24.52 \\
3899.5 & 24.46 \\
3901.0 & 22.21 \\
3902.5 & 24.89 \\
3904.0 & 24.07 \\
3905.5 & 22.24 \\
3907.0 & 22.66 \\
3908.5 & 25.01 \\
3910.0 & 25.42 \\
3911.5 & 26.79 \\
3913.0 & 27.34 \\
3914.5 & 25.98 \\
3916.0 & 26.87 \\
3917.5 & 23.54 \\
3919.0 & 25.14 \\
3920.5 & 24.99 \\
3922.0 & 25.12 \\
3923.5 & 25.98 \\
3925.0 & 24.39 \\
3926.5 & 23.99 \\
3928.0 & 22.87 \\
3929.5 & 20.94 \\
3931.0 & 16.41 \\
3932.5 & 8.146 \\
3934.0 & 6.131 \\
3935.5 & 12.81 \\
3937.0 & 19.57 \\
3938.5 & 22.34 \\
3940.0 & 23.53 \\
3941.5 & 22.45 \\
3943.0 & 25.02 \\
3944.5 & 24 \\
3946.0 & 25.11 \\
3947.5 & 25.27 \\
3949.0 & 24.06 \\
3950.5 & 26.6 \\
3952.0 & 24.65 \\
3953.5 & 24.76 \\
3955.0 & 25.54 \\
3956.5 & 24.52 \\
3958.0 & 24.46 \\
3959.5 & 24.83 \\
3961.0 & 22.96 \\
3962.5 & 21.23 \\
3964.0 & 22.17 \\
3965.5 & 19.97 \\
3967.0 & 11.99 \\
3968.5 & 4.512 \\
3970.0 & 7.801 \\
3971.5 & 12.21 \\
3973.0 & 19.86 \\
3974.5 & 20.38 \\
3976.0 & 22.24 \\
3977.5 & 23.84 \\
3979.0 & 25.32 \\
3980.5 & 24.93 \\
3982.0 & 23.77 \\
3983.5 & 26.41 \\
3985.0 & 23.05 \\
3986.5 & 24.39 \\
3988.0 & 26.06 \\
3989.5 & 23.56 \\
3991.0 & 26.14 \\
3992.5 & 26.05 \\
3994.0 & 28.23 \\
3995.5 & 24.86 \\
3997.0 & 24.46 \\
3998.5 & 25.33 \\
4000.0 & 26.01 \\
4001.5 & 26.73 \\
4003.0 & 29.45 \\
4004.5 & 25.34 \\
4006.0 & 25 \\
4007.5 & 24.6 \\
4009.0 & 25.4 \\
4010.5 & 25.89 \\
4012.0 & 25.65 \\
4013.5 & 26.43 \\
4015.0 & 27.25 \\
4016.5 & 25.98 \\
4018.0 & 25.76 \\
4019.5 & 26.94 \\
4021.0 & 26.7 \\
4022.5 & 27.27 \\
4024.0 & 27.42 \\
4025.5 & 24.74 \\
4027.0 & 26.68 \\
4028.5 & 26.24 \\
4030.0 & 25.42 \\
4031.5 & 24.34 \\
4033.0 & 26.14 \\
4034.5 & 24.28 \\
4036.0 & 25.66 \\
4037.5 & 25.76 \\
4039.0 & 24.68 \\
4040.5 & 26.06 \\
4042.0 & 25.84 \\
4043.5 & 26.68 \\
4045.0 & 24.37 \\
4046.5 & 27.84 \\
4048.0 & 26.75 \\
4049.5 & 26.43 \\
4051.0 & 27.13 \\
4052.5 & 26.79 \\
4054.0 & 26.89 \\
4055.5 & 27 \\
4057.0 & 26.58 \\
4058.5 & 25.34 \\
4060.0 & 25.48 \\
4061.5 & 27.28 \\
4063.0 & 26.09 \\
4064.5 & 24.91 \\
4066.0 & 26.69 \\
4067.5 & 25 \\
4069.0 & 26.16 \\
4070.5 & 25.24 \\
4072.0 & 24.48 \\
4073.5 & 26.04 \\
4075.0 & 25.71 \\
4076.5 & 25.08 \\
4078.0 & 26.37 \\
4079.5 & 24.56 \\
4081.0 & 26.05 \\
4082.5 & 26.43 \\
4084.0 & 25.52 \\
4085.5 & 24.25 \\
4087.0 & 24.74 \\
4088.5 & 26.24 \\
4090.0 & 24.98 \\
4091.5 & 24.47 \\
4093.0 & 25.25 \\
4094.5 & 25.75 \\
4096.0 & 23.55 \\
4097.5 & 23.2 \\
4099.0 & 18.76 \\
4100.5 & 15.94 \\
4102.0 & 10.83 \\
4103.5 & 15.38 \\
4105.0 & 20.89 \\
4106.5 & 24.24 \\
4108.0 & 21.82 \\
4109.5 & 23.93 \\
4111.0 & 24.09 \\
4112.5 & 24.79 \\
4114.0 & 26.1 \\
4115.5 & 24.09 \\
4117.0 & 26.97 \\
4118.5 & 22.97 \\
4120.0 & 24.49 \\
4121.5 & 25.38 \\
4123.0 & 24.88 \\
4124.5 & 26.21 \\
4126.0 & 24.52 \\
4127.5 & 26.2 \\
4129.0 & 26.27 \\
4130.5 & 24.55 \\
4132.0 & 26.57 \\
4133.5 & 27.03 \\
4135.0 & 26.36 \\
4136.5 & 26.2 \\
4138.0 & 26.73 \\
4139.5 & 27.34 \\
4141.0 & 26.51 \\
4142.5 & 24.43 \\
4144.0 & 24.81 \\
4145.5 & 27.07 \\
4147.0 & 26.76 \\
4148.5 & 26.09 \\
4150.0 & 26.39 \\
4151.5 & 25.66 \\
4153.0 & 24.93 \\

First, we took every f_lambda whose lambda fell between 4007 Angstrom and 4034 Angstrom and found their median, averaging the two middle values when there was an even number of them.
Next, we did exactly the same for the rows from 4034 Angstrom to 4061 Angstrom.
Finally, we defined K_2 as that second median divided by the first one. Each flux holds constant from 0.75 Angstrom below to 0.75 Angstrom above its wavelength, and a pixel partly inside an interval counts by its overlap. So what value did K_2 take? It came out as 1.01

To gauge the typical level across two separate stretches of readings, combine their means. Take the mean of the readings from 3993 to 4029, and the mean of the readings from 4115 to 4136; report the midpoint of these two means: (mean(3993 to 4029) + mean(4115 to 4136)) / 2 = 25.8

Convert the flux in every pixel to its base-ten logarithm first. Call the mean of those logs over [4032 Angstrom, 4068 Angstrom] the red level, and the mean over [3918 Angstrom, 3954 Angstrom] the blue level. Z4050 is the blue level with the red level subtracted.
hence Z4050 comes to -0.10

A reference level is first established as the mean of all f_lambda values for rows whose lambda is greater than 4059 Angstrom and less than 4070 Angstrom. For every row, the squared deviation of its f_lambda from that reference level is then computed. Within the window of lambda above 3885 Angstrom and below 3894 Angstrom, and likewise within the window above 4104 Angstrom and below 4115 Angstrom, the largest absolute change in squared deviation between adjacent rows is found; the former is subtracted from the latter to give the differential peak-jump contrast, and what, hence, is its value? -87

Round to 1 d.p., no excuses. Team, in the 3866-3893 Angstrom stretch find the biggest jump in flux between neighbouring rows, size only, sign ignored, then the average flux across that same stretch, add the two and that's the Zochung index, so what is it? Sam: 28.4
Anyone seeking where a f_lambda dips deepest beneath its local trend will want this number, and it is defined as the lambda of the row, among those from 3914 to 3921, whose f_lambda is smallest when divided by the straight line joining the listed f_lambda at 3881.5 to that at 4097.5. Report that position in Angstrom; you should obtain 3917.5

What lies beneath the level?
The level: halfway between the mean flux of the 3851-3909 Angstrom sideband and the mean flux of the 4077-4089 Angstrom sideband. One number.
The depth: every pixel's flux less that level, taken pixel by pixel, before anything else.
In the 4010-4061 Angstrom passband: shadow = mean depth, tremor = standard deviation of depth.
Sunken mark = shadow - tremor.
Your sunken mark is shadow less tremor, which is 0.6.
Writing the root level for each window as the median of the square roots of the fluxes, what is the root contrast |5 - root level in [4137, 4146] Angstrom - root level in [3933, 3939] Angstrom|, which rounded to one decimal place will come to 4.2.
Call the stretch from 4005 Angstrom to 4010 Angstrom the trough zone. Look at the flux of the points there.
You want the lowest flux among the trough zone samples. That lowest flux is 24.6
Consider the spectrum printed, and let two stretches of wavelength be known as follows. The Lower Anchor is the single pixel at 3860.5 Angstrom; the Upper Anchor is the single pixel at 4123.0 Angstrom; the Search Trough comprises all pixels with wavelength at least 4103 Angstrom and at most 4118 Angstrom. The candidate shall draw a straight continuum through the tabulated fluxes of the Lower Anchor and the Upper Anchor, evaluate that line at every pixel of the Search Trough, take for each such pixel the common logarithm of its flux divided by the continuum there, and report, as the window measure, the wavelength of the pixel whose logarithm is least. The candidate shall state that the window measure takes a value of 4103.5 Angstrom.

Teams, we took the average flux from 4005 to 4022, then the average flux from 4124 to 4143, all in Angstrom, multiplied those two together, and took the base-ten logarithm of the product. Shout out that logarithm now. 2.83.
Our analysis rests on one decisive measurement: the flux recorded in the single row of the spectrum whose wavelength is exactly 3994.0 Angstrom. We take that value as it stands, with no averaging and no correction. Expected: 28.23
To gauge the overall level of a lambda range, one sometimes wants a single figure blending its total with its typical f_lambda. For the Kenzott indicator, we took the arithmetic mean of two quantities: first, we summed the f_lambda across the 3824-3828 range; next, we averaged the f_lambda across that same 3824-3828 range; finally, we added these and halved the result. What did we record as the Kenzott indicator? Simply 43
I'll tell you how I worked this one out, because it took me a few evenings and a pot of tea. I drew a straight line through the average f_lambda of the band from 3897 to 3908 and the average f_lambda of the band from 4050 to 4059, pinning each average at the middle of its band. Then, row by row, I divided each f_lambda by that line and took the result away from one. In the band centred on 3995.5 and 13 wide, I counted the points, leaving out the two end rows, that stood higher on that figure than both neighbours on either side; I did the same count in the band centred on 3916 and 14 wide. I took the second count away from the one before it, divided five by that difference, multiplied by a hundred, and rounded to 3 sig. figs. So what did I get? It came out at -500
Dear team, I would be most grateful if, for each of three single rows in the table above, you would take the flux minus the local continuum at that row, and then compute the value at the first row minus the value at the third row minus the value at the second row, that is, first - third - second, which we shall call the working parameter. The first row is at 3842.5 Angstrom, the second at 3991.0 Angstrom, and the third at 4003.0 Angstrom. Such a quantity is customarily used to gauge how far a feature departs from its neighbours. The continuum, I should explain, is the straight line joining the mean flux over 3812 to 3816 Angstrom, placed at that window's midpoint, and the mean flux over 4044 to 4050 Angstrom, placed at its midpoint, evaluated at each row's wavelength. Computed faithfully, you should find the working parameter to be -6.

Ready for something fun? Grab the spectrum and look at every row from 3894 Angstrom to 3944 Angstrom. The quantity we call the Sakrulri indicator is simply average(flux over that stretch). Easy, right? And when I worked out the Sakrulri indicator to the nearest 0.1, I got 22.5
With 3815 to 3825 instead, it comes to 23.9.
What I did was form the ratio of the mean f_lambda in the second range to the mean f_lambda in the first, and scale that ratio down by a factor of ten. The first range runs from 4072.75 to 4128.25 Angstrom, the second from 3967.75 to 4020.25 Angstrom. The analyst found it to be 0.100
